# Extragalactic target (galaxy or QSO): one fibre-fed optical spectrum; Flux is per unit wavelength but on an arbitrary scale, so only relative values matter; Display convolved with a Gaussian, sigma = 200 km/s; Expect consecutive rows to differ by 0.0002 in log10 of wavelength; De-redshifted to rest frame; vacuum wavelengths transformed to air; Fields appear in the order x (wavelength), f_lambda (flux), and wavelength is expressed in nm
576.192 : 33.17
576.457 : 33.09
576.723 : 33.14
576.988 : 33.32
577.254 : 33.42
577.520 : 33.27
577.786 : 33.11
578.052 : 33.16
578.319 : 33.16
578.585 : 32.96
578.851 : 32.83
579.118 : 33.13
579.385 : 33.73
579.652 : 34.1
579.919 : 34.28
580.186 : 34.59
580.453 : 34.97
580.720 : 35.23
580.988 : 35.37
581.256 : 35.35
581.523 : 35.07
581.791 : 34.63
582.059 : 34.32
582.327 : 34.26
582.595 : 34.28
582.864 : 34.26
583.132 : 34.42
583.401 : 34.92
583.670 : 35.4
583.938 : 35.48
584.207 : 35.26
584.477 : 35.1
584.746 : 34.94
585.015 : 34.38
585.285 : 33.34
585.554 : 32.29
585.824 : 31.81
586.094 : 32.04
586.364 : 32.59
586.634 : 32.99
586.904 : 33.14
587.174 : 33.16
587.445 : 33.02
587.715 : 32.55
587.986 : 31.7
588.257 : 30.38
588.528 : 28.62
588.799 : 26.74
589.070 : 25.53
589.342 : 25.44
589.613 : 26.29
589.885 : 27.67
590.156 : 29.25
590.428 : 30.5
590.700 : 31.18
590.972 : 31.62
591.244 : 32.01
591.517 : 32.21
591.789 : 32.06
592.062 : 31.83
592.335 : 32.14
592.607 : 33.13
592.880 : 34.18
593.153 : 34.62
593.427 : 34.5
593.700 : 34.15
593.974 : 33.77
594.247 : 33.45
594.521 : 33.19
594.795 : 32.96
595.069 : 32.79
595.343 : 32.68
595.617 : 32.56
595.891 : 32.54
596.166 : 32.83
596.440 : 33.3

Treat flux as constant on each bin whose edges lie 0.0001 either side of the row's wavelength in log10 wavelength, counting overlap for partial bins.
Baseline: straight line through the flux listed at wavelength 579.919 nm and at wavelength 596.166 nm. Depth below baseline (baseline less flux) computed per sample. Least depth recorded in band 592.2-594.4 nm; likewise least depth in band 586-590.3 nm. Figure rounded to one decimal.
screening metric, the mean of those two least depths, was -0.5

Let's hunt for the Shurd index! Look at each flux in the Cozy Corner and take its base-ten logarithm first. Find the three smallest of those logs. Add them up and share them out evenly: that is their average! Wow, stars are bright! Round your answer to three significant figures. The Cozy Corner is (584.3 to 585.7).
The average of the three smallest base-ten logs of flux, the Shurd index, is 1.52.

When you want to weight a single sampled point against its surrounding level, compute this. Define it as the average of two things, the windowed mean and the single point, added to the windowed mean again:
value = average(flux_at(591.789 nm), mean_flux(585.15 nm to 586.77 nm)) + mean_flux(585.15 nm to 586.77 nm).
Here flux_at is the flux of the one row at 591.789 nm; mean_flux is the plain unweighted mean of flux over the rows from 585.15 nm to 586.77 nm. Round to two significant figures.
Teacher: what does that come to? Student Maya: 65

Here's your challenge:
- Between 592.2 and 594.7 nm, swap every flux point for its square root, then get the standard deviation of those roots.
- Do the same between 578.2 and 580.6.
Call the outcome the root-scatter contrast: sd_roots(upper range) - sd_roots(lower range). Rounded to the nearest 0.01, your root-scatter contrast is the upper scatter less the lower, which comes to 0.00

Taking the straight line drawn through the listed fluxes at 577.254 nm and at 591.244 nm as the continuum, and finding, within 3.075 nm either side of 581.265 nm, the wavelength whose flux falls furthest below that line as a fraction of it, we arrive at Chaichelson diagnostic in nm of 578.851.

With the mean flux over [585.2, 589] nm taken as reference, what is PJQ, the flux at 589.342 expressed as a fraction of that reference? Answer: 0.80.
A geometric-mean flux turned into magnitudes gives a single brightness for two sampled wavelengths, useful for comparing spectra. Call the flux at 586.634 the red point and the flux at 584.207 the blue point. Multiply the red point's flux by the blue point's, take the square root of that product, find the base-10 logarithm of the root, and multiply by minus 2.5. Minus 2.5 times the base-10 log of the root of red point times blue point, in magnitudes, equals -3.83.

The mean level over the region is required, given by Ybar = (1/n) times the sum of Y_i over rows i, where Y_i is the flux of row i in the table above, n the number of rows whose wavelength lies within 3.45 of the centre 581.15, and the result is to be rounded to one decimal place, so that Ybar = 34.4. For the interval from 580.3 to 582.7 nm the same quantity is 34.8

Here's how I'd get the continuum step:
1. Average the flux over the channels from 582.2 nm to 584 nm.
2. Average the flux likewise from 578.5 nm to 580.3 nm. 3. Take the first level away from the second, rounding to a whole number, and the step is -1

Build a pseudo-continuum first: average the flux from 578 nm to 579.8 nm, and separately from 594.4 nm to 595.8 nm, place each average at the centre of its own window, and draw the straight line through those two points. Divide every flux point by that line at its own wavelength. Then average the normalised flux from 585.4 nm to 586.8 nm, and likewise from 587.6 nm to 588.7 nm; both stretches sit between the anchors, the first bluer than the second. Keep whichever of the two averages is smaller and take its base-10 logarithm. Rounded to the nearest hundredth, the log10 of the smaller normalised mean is -0.03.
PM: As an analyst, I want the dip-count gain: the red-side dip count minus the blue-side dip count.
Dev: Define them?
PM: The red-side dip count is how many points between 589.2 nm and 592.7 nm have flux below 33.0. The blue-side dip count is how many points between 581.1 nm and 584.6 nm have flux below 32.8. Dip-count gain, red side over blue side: 12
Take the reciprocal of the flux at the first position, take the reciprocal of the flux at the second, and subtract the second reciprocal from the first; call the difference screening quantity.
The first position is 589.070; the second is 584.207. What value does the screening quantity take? 0.011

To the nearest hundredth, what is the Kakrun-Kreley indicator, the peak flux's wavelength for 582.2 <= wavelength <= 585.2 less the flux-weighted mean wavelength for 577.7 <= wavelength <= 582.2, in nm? 3.99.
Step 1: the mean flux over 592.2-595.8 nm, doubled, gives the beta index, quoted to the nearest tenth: 66.8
